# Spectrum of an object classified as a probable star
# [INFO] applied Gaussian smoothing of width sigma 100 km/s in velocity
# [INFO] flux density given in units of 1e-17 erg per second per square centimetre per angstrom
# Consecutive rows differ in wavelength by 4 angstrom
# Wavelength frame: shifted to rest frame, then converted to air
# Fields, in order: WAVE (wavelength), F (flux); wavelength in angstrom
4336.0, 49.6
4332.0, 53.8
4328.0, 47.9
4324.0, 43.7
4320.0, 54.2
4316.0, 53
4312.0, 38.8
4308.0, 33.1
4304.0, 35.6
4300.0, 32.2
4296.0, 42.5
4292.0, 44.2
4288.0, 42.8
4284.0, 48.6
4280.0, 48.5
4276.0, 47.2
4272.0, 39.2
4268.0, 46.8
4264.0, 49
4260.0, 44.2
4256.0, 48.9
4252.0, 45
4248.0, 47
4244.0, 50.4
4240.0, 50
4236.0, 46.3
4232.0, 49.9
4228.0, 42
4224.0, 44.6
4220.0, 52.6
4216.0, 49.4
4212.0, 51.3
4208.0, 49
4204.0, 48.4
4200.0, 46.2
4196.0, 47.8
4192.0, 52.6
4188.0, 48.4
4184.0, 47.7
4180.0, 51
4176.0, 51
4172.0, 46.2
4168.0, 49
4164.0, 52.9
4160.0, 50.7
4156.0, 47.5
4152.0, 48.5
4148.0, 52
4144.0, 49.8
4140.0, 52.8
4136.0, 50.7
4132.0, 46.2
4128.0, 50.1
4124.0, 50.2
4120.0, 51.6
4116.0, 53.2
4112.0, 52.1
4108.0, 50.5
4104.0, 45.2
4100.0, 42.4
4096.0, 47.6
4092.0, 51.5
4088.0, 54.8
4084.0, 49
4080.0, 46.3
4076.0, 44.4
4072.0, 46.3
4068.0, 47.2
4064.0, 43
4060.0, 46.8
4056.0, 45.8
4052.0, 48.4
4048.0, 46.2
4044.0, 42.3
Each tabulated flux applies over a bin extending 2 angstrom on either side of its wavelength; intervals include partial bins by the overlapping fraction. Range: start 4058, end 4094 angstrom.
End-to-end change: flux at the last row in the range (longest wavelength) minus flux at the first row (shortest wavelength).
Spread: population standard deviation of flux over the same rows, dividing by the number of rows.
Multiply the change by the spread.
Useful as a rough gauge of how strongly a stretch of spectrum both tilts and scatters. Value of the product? 16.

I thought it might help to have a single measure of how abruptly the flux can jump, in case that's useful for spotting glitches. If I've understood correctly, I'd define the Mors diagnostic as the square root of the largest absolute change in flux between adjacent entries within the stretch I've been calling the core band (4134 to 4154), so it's 1.87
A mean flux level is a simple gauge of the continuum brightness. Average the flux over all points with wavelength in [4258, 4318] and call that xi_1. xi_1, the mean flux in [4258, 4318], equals 43.0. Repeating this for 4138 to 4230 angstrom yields 49.2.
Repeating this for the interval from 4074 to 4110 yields 48.0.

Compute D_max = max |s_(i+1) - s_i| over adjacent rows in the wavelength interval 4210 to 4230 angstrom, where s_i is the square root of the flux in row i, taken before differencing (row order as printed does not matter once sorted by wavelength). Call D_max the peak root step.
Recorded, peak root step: 0.57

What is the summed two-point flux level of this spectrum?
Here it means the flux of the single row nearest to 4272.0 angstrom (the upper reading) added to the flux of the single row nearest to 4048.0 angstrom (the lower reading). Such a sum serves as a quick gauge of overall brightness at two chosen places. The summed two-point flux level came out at 85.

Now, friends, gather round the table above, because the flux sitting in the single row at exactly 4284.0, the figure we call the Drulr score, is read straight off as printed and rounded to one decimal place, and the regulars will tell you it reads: 48.6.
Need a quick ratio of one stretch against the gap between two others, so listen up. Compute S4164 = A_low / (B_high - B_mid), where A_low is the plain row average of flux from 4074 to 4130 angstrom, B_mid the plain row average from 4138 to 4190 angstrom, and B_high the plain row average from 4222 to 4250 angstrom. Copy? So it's -18.7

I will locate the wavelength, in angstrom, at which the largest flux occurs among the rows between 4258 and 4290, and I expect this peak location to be 4264.0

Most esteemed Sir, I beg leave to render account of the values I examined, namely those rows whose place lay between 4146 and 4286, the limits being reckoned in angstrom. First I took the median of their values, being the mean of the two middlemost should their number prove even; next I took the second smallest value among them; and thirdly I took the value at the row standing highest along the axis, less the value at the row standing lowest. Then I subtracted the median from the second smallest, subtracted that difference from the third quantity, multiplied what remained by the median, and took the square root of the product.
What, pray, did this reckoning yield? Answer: 12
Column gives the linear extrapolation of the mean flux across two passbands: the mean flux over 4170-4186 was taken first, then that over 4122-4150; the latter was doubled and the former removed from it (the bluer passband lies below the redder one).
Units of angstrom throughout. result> 52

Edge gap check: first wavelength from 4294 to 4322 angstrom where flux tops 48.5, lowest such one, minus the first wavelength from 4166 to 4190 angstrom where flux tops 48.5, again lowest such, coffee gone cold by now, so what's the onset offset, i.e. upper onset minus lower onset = 148 angstrom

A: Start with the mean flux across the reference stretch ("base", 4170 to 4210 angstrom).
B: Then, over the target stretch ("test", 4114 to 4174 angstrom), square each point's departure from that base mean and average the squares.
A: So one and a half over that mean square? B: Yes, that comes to 0.23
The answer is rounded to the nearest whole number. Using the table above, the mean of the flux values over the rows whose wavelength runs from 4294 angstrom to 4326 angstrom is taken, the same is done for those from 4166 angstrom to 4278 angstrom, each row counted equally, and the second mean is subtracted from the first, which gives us -6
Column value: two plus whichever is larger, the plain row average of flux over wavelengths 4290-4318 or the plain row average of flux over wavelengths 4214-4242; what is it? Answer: 49.8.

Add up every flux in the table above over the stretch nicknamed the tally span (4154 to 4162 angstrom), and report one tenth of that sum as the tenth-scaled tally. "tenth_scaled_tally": 9.8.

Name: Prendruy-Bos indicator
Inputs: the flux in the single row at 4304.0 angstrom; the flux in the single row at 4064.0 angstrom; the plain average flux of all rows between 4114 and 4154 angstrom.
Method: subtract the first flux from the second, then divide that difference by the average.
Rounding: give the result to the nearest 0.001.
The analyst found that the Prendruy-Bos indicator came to 0.147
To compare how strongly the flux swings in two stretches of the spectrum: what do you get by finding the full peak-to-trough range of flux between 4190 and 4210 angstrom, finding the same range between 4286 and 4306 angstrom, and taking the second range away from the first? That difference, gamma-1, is -6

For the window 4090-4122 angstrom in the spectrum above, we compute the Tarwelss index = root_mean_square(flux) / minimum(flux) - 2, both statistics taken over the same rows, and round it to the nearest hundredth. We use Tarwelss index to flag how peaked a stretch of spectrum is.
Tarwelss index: -0.84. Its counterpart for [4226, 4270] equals -0.87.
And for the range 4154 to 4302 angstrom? -0.53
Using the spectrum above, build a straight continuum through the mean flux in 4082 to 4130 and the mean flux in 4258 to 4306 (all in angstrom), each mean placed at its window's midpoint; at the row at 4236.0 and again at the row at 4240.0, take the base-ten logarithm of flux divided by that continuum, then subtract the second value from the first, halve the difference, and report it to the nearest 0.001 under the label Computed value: -0.017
